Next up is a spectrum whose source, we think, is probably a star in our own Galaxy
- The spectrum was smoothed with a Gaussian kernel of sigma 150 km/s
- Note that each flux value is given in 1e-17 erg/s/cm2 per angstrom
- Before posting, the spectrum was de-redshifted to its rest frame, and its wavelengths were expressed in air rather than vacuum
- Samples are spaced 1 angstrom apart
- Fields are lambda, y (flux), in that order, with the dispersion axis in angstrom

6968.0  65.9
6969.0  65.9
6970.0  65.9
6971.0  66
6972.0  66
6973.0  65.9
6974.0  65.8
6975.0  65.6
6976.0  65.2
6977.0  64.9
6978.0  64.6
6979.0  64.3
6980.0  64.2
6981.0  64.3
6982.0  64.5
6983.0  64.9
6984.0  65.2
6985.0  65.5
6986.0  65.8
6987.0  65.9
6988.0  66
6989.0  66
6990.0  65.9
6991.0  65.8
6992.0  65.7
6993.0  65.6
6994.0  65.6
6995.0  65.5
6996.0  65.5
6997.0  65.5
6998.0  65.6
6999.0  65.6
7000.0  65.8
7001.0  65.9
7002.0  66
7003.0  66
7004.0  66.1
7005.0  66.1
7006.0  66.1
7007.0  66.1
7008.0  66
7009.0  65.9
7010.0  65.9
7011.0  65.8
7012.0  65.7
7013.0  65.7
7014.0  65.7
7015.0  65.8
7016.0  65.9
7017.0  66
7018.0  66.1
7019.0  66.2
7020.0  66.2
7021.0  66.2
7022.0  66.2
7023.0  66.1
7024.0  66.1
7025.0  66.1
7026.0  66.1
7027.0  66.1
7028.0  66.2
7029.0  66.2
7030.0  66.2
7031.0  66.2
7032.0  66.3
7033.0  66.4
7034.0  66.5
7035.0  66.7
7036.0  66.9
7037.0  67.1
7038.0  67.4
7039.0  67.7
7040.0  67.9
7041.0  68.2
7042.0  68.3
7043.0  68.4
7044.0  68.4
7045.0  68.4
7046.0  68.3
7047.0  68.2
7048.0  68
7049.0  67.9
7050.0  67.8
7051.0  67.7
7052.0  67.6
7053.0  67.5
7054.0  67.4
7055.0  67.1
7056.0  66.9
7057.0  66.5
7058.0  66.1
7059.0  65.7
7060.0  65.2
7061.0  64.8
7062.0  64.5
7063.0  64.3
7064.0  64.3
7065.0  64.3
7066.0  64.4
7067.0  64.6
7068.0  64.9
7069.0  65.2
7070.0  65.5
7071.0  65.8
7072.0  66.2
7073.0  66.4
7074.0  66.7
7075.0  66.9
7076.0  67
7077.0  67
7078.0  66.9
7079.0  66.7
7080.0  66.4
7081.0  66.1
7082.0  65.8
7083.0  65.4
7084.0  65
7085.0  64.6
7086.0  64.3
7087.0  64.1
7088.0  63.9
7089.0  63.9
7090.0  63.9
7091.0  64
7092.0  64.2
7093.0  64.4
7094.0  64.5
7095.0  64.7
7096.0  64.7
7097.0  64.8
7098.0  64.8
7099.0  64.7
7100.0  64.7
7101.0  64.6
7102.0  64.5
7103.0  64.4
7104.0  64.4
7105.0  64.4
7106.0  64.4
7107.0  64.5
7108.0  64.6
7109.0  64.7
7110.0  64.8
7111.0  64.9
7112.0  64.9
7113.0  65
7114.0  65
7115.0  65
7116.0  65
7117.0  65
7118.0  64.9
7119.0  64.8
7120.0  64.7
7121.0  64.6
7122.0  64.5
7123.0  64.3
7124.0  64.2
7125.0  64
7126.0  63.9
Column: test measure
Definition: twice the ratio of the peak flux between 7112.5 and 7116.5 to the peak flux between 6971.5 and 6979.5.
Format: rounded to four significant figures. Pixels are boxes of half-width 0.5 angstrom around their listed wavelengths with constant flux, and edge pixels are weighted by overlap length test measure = 1.970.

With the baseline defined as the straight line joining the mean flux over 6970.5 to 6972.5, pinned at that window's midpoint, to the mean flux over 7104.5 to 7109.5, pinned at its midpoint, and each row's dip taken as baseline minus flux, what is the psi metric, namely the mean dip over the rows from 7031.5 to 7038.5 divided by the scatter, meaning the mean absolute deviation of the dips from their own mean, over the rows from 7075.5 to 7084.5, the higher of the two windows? -2.5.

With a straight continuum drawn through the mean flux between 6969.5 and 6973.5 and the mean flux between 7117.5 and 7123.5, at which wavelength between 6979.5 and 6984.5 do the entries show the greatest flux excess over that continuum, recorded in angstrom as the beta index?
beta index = 6984.0 angstrom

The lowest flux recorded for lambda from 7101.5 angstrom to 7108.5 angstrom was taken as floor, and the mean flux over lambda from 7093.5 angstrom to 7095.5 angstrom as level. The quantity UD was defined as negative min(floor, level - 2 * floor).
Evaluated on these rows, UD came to 64.2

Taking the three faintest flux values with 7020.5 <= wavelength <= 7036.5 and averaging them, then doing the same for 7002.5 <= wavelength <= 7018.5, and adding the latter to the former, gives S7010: 131.8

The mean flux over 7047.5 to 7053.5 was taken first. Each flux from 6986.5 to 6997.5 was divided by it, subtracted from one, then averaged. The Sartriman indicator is 0.030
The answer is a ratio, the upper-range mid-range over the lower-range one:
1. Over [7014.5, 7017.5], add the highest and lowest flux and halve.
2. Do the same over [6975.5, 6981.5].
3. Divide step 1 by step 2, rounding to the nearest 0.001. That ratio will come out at 1.019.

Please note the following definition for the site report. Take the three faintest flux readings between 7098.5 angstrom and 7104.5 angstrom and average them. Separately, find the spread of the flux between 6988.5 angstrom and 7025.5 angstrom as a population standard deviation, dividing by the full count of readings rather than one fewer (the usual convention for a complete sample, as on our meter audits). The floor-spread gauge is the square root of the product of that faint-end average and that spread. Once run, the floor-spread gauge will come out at 3.8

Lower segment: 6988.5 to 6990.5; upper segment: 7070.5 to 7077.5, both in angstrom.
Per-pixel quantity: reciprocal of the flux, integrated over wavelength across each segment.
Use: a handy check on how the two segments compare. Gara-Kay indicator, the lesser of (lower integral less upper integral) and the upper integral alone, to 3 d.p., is -0.075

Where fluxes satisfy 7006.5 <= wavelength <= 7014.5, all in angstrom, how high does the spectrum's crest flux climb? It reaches 66.1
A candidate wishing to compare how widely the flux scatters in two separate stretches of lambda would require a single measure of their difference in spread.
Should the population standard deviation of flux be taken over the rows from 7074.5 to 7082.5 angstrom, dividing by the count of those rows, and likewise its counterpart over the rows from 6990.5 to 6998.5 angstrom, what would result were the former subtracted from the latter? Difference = -0.32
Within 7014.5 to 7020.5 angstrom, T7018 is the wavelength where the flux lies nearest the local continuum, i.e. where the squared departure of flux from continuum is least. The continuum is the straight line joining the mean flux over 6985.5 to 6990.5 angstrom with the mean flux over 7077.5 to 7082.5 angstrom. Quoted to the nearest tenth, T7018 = 7018.0 angstrom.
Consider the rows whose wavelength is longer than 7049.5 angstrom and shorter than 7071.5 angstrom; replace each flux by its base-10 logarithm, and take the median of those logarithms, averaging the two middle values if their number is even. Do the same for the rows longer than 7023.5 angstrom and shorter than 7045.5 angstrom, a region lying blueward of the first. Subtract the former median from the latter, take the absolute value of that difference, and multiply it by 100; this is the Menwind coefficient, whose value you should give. 0.66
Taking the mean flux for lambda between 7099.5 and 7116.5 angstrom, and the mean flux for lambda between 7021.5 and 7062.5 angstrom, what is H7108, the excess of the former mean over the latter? -2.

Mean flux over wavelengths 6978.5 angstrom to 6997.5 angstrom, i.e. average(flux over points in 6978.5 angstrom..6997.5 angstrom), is 65.4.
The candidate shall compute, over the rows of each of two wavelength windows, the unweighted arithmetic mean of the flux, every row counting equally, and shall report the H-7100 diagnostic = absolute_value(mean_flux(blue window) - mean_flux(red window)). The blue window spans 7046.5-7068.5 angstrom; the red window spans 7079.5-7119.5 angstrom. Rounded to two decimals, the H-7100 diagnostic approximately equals 1.45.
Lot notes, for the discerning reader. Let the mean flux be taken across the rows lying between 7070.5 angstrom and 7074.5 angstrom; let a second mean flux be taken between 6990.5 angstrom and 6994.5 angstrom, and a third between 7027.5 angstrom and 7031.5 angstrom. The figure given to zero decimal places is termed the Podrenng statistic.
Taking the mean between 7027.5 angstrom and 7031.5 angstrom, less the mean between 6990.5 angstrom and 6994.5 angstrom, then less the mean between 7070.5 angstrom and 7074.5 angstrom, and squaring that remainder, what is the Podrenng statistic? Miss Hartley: 4323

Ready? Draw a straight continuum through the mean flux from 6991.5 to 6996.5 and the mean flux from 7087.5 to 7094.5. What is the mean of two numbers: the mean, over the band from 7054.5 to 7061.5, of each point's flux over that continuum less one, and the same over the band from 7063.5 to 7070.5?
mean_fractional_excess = 0.013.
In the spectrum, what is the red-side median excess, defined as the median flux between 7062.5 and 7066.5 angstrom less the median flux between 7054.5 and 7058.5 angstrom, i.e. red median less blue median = -2.4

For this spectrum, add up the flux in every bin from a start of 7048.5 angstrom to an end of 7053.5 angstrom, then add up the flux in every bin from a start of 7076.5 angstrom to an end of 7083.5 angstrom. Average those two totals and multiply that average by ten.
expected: 4014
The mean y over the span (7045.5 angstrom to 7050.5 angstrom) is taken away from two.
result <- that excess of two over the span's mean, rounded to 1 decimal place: -66.0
